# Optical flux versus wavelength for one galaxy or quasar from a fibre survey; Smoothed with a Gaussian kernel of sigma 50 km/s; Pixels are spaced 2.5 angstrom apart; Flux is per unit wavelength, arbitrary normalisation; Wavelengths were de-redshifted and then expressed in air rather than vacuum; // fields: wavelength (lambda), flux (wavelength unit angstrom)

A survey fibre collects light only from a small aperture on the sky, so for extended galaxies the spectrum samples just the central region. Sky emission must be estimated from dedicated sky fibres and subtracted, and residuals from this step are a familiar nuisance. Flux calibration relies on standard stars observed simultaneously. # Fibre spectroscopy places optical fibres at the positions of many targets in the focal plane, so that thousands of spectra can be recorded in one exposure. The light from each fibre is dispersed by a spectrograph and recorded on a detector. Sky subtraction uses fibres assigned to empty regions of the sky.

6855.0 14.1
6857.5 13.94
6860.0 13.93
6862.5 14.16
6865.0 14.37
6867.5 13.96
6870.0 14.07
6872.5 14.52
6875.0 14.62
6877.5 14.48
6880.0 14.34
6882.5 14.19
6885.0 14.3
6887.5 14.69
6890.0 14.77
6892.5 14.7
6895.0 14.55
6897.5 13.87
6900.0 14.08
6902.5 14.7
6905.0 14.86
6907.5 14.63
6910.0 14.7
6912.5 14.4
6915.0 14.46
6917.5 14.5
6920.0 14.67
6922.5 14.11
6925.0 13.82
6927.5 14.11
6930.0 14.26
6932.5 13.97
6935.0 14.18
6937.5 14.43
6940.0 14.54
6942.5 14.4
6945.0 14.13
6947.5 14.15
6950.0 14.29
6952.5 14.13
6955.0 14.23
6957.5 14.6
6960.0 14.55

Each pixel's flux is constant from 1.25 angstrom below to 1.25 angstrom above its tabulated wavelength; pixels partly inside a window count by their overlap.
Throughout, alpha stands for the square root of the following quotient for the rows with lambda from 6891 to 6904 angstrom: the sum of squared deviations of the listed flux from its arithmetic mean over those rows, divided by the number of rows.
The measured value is 0.34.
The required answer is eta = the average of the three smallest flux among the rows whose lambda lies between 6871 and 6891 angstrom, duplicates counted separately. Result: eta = 14.3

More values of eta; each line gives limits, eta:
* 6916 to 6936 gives 14.0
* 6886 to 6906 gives 14.2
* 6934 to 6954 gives 14.1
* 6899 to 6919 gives 14.3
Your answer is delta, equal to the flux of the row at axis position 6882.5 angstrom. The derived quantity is 14.19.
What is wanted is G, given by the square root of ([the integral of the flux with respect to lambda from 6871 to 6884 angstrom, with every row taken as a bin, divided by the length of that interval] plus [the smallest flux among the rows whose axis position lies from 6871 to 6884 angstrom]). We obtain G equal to 5.35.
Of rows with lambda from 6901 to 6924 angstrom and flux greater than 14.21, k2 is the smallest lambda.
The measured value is 6902.5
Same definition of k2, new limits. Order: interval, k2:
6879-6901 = 6880.0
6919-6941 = 6920.0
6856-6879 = 6865.0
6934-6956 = 6937.5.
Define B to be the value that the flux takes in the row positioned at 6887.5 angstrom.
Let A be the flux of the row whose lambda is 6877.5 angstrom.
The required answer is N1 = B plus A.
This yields 29.2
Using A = 14.48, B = 14.69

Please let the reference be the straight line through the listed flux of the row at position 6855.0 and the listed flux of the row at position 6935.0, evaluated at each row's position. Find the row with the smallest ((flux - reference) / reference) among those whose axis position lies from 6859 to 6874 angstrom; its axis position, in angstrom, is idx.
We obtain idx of 6860.0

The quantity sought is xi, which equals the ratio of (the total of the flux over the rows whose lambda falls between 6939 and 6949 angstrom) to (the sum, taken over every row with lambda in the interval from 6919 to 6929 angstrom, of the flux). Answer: 1.01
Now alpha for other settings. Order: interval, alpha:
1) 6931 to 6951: 0.18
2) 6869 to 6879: 0.21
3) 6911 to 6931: 0.25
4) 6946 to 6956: 0.06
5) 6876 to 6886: 0.10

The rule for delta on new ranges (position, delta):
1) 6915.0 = 14.46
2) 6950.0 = 14.29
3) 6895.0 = 14.55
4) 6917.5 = 14.5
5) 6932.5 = 13.97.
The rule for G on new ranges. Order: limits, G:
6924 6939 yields 5.29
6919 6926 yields 5.29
